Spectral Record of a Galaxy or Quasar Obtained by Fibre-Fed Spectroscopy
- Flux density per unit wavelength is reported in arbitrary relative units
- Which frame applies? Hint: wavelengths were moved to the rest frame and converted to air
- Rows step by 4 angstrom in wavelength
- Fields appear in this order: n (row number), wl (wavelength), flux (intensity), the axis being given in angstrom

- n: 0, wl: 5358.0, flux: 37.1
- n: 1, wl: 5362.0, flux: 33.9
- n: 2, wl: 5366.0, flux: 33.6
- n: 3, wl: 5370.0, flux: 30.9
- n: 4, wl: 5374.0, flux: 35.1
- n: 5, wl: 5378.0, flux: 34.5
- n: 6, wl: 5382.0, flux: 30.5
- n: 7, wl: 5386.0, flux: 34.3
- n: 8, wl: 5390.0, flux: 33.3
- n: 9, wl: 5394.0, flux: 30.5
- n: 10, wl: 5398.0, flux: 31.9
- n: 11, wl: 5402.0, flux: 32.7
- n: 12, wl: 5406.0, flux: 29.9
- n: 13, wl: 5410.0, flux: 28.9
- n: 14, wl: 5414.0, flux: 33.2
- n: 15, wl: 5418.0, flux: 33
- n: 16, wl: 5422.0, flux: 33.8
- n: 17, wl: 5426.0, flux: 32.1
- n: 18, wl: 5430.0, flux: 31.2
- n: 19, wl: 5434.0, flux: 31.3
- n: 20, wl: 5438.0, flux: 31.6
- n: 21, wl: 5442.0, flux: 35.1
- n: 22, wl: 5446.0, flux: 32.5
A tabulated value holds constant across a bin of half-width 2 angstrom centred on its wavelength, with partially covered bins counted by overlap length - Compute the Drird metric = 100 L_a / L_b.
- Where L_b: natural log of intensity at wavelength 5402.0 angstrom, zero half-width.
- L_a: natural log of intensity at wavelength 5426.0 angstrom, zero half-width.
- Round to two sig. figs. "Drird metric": 99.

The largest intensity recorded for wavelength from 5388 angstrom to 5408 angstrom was 33.3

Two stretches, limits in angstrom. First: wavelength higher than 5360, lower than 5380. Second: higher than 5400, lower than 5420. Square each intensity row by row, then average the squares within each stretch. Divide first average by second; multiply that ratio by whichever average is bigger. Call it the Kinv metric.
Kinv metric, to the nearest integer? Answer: 1282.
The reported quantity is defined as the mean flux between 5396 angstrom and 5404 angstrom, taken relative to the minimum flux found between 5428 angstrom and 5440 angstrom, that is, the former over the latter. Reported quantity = 1.04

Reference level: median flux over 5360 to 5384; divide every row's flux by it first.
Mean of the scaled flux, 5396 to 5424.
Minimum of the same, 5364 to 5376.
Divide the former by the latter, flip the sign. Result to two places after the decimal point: -1.03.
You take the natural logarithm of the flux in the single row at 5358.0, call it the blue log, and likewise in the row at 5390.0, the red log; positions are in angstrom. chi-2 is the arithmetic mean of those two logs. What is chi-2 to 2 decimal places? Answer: 3.56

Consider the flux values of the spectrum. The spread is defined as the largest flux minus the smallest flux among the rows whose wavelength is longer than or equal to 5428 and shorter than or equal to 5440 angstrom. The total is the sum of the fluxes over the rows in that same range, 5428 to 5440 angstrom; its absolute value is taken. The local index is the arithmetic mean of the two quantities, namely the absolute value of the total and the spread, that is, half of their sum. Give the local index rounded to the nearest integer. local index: 47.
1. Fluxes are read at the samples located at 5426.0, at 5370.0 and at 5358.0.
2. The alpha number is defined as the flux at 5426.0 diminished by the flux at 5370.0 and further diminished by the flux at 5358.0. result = -35.9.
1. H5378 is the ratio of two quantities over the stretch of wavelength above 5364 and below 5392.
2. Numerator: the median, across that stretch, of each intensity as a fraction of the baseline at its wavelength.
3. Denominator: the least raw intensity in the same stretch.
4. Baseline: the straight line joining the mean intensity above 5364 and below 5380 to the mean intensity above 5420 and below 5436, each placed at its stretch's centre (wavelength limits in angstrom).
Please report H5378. 0.0330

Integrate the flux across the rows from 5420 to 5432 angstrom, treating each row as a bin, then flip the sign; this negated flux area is -388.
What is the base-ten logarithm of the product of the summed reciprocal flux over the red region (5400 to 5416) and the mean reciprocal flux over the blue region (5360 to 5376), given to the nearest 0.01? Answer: -2.41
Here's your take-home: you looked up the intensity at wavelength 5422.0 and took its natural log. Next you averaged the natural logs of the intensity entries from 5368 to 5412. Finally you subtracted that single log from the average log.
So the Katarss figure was -0.055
